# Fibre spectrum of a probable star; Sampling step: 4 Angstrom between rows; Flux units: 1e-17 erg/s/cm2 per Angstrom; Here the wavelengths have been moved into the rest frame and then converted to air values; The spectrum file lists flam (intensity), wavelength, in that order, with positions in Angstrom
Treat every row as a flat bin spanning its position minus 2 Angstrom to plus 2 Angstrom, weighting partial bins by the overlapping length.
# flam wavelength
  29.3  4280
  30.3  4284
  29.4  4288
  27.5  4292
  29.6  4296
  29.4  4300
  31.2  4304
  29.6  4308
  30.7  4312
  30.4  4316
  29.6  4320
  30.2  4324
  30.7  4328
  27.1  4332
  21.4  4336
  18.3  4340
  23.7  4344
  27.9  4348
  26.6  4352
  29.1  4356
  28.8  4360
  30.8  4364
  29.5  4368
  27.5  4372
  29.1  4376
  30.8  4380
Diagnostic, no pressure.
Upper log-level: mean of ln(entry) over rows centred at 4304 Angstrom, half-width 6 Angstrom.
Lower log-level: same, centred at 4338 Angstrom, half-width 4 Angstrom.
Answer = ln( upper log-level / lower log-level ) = 0.13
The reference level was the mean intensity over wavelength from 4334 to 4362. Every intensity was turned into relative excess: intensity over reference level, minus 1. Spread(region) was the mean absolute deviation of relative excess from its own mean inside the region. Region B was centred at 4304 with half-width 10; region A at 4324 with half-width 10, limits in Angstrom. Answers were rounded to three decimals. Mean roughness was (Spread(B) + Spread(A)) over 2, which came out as 0.033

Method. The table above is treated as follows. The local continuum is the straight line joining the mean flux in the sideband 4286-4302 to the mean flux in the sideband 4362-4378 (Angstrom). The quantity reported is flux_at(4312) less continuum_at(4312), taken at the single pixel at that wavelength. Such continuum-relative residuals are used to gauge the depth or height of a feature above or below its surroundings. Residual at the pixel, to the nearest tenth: 1.7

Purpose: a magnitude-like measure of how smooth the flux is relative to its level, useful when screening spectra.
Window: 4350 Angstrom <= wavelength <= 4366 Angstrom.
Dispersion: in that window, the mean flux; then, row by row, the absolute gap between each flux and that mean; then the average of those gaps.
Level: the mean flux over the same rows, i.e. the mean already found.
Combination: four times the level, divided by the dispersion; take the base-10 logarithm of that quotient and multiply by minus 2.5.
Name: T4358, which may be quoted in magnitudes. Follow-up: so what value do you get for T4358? -5.0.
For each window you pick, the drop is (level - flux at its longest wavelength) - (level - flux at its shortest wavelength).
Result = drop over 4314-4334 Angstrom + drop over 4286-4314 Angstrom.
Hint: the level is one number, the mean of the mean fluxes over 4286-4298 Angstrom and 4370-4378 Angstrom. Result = 2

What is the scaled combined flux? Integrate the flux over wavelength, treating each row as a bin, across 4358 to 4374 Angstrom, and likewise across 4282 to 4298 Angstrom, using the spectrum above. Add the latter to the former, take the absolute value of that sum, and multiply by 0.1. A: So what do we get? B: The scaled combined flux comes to 93.4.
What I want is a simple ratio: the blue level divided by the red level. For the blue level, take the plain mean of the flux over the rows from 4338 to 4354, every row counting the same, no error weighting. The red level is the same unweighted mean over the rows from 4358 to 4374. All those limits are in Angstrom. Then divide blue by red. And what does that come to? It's 0.83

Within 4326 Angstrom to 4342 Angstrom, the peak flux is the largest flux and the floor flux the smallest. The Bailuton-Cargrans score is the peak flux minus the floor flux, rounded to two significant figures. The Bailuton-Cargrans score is 12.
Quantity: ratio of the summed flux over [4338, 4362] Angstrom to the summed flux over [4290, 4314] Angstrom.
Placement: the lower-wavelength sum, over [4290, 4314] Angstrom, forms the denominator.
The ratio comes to 0.87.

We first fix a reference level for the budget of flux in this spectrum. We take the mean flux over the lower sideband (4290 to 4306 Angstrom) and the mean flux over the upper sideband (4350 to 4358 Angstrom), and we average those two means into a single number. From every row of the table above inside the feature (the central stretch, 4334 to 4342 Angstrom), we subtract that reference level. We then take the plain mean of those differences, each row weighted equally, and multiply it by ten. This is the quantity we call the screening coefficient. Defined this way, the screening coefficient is -87.9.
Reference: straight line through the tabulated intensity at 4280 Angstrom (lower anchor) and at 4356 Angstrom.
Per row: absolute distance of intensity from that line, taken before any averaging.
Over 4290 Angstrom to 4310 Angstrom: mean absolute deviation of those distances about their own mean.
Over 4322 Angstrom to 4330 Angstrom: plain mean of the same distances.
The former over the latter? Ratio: 0.6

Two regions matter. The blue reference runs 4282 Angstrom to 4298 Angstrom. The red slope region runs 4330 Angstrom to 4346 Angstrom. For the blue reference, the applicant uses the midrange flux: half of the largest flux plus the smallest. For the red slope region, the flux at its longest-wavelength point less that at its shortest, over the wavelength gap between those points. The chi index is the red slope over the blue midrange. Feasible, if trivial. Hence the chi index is -0.010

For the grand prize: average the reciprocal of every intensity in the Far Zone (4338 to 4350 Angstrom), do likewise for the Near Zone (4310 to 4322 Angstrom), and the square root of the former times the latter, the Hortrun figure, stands 0.0383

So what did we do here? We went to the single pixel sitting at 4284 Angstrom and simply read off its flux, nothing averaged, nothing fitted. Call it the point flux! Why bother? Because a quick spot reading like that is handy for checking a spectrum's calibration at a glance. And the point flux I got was 30.3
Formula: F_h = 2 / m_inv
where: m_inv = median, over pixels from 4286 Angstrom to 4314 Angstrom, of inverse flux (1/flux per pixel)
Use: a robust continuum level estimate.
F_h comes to 59.2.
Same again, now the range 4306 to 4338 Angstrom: 59.8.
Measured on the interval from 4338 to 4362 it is 54.5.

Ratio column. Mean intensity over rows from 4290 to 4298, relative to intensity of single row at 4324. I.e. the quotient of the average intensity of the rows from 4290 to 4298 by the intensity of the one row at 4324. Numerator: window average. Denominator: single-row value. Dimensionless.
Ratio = 0.95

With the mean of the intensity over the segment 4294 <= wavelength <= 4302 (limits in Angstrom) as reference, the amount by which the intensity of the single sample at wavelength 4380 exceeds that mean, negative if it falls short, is 1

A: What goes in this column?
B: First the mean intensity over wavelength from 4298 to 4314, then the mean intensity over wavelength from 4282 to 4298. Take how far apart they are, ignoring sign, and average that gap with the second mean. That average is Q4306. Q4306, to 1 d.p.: 15.1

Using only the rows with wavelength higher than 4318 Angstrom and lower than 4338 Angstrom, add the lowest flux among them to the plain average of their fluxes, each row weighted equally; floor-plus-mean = 49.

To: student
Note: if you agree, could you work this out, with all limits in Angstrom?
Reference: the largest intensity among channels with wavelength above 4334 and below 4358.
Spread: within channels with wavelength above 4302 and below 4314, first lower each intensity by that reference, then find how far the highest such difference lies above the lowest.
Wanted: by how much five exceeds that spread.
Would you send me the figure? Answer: 3.4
